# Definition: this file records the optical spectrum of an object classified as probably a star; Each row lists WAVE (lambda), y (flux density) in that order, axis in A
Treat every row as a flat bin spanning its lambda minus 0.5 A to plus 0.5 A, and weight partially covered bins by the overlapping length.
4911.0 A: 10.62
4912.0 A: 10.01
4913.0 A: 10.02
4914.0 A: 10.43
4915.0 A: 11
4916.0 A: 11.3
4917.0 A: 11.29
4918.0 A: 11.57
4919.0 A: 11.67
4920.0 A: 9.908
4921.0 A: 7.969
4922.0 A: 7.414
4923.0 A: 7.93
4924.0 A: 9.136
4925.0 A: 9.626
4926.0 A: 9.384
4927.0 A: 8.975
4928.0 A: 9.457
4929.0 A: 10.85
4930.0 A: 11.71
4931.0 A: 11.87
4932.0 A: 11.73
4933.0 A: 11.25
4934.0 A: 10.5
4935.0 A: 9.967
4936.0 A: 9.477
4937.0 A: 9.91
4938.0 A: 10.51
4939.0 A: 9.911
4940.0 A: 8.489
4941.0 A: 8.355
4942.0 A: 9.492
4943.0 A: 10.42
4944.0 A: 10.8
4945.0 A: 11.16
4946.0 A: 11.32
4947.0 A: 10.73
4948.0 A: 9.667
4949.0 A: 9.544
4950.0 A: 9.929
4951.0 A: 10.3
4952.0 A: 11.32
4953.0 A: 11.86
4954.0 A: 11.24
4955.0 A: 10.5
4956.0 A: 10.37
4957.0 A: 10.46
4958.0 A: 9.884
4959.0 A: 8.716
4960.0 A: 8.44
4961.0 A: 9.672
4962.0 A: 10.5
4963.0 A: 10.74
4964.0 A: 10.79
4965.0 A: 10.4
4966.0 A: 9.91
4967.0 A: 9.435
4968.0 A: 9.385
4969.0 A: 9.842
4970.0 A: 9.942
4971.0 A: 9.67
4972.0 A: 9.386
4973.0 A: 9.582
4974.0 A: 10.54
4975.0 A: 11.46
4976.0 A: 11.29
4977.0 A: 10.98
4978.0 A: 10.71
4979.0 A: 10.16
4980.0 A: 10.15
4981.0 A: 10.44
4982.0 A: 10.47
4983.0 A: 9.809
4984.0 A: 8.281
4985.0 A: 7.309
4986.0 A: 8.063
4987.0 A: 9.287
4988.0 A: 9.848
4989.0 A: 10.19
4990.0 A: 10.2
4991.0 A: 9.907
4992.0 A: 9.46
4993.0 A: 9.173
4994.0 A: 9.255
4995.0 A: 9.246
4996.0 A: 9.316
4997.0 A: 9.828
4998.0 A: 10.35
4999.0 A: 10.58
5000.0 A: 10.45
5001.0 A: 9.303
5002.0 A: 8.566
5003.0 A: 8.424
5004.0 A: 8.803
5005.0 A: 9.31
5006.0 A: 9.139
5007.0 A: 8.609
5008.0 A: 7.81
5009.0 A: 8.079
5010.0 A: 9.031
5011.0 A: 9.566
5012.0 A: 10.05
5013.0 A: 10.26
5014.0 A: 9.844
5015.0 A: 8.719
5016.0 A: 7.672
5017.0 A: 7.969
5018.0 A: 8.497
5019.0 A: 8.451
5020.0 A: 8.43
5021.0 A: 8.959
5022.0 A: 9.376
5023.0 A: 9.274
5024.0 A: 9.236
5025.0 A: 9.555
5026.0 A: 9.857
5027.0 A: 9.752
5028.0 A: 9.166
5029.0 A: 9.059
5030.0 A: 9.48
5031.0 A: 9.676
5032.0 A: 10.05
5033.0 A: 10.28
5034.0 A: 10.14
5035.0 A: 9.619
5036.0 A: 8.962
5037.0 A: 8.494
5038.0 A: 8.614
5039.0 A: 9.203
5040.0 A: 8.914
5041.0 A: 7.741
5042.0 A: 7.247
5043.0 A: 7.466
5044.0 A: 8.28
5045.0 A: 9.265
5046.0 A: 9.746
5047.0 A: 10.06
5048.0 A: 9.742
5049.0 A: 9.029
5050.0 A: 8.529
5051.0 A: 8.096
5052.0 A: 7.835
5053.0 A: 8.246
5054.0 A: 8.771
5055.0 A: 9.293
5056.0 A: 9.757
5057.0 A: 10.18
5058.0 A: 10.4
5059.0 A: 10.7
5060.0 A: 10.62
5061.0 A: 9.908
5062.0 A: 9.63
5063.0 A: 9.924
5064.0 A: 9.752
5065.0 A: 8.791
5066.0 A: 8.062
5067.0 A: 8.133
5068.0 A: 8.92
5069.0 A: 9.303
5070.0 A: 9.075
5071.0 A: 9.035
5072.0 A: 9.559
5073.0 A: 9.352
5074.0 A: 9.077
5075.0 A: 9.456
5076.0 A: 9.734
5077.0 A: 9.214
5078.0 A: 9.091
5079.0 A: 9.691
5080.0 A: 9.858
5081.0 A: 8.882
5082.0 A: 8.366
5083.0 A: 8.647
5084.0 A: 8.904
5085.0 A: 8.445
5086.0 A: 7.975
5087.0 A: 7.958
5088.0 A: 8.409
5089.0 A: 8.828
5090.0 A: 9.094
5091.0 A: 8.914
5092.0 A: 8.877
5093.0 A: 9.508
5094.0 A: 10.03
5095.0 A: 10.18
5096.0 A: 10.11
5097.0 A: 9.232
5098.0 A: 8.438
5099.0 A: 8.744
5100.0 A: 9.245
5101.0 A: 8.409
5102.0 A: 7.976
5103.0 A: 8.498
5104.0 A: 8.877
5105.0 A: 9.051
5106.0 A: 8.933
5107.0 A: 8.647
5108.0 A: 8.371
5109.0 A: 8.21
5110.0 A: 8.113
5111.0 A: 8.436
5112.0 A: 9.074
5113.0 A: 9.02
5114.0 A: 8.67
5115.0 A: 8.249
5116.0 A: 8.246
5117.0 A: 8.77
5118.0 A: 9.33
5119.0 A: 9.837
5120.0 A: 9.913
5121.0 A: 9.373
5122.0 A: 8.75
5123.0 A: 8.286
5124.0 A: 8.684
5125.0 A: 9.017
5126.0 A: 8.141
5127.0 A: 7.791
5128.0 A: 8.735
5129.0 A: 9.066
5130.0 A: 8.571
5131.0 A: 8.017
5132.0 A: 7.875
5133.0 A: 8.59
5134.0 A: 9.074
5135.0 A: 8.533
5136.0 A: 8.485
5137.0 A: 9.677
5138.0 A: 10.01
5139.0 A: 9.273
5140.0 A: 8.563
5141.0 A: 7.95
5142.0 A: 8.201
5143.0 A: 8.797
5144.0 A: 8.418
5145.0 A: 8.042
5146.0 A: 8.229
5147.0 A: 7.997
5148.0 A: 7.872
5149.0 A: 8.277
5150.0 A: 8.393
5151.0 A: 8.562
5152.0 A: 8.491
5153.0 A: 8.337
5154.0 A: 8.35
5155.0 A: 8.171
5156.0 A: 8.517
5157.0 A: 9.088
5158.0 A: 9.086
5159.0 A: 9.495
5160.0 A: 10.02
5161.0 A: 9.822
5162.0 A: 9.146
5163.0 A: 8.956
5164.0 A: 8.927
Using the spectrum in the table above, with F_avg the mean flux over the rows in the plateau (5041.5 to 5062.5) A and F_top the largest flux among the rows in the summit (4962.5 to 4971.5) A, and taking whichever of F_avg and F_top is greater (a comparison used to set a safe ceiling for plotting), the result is 10.8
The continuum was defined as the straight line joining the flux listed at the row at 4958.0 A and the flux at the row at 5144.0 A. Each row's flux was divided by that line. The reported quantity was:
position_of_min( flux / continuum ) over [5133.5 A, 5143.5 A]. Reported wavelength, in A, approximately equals 5141.0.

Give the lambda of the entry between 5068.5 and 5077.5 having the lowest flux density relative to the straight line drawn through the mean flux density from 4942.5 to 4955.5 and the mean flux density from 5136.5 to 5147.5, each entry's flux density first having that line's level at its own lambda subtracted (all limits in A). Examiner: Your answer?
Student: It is 5071.0 A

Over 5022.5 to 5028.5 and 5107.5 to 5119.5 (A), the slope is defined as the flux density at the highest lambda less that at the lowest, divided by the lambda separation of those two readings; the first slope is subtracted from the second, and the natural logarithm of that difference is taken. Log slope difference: -1.9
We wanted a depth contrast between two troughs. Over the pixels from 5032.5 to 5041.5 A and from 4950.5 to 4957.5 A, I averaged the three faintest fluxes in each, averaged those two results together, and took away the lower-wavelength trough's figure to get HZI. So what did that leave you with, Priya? -1.05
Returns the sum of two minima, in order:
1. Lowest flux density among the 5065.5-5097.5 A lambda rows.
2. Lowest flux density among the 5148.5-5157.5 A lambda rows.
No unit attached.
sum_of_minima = 16.1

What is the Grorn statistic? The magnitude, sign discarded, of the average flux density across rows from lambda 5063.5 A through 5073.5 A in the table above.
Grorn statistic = 9.0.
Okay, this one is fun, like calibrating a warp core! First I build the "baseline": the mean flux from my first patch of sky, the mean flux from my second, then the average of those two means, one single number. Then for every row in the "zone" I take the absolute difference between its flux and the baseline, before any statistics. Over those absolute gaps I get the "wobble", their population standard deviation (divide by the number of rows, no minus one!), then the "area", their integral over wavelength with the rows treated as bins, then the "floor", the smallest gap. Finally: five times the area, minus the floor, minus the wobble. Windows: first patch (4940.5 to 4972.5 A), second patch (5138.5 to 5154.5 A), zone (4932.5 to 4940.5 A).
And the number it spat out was 37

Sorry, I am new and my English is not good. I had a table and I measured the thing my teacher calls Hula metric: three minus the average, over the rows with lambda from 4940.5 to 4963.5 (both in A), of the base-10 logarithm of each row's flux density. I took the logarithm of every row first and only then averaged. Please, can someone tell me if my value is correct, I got 1.99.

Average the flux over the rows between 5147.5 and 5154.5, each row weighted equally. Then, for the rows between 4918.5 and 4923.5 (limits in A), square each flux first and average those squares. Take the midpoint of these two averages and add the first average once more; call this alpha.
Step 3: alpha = 54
